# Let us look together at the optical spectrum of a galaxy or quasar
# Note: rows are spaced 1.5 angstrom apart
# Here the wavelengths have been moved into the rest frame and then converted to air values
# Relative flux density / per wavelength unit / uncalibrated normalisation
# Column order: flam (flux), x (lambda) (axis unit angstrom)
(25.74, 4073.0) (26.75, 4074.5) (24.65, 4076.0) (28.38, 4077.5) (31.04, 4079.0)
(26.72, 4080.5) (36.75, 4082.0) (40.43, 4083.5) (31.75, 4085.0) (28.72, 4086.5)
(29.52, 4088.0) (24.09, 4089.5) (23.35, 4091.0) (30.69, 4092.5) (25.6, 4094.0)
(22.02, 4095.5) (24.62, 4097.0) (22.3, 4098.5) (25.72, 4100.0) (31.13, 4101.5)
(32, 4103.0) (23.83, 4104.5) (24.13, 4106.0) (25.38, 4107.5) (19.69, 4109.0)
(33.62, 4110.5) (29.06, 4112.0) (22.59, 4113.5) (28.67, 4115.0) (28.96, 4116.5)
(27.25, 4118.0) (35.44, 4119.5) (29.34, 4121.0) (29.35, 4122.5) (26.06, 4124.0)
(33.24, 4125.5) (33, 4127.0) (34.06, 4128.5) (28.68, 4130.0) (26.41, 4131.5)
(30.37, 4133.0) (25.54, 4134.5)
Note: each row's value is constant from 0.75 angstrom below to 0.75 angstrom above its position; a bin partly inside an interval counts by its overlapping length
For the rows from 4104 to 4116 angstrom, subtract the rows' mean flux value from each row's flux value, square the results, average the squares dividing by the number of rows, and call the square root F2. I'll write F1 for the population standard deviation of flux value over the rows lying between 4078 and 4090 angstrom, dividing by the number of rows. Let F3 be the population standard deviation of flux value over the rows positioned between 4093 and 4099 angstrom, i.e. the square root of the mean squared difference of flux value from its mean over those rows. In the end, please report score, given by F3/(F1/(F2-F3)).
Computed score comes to 0.8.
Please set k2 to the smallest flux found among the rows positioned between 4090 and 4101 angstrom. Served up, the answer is 22.02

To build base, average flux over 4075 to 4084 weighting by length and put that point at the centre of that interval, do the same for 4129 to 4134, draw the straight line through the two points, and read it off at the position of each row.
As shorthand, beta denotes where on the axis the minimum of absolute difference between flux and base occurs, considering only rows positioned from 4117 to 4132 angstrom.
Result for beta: 4130.0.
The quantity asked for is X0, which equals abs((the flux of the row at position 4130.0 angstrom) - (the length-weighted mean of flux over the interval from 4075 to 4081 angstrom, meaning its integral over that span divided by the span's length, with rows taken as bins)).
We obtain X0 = 1.0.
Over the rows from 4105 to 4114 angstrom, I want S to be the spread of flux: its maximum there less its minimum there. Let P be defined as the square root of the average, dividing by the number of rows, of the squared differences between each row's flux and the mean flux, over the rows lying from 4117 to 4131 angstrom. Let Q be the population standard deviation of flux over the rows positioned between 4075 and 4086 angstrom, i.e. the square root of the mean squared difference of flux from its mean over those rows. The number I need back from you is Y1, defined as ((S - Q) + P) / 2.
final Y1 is 5.93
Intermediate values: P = 3.10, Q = 5.2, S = 14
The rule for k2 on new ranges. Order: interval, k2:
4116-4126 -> 26.06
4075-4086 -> 24.65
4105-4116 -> 19.69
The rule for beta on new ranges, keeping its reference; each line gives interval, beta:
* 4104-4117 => 4116.5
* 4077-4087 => 4079.0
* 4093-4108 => 4101.5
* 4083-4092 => 4088.0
